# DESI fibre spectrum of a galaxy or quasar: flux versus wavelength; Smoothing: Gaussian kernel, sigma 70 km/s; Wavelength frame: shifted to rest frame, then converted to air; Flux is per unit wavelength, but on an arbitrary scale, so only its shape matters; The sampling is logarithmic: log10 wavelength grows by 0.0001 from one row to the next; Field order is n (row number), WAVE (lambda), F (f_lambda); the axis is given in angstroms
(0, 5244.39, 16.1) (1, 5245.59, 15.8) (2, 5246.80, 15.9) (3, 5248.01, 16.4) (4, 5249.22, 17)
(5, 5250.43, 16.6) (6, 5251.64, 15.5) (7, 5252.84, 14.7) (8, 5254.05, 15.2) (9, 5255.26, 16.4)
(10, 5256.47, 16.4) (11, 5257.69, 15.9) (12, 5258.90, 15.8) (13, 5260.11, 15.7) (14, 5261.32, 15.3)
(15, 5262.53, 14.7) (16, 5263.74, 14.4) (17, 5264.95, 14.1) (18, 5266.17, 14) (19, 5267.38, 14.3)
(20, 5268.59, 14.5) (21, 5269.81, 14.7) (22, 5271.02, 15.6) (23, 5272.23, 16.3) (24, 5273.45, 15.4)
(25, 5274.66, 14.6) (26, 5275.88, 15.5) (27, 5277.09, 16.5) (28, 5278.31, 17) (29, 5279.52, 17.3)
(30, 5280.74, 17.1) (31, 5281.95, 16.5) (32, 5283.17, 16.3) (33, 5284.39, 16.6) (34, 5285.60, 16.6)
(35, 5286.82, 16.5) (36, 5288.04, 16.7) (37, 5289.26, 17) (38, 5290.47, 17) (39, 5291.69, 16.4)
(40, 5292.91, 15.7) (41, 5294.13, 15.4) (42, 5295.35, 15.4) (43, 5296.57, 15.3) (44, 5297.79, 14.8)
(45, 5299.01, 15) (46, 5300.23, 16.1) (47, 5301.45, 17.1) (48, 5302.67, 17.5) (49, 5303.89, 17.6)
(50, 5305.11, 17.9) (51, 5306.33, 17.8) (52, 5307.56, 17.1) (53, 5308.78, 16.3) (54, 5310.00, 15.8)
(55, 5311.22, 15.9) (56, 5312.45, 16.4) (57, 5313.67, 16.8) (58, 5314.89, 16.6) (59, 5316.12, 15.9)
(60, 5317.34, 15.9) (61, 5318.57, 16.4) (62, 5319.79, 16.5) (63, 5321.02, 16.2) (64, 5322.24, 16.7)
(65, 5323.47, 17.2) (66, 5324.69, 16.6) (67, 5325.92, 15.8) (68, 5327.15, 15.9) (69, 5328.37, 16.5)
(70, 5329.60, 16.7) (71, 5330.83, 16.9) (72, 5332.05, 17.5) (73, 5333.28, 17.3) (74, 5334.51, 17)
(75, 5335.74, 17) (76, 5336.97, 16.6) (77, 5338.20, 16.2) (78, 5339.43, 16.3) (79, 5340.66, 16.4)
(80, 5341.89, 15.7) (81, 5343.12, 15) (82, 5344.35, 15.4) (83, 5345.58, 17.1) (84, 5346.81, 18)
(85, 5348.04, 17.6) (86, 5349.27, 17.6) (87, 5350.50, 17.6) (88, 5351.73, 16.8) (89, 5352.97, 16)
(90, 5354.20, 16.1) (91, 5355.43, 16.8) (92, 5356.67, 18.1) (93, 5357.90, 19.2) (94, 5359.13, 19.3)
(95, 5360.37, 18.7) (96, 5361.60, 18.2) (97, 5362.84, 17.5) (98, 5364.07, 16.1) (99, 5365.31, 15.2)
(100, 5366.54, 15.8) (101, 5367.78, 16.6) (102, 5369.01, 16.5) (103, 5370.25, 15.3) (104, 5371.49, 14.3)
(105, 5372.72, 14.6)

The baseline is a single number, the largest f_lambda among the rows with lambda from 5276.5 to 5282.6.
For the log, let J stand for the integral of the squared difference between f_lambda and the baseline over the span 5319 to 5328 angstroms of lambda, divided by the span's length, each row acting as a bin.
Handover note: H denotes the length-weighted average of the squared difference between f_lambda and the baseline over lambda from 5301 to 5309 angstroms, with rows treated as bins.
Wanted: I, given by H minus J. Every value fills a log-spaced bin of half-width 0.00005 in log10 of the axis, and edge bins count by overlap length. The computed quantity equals -0.7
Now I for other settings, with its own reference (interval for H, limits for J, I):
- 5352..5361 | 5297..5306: 0.0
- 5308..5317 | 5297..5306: -0.7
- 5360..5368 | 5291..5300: -1.9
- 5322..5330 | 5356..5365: -1.0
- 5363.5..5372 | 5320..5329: 2.1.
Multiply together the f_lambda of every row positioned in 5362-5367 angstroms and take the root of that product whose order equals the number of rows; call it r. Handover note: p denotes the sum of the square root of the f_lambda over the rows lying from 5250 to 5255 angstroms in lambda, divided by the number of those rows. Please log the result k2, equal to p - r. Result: -12.2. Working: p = 3.94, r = 16.1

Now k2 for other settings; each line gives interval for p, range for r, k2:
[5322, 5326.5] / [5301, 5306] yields -13.5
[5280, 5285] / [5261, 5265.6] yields -10.5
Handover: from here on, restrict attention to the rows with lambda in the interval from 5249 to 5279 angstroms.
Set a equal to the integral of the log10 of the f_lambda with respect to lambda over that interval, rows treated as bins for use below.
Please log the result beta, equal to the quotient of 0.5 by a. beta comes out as 0.0140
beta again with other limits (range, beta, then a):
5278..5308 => 0.0137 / 36.5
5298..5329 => 0.0132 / 37.7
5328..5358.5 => 0.0134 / 37.4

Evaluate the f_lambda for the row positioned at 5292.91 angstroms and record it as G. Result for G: 15.7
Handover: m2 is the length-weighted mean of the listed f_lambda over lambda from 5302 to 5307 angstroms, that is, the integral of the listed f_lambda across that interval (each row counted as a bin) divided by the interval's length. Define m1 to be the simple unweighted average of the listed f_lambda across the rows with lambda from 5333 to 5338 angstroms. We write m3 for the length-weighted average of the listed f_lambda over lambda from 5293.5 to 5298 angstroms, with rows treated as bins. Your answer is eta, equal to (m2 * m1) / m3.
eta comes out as 19.67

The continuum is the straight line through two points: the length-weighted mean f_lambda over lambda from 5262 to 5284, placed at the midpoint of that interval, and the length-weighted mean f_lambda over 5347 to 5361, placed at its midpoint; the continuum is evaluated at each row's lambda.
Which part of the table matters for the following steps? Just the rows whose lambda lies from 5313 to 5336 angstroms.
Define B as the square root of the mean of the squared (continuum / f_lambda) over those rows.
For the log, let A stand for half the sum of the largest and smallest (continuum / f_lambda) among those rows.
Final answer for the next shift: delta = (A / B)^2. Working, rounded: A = 1.022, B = 1.02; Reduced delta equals 1.010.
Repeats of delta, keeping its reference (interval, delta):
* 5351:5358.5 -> 0.957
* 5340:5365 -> 1.013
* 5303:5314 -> 0.997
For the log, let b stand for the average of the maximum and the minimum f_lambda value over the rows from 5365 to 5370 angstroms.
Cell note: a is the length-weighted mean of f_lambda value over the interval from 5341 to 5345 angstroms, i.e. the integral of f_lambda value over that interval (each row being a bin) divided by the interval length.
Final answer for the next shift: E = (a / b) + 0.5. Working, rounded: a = 15.5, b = 15.90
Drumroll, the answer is 1.47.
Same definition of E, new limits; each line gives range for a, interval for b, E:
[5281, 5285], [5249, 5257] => 1.54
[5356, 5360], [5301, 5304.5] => 1.58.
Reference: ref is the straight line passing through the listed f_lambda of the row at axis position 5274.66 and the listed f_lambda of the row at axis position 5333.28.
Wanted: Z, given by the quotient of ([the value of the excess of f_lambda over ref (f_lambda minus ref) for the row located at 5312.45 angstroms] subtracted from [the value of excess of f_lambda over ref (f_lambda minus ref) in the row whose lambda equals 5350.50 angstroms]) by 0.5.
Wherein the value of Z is -1.1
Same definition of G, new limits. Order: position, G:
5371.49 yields 14.3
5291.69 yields 16.4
